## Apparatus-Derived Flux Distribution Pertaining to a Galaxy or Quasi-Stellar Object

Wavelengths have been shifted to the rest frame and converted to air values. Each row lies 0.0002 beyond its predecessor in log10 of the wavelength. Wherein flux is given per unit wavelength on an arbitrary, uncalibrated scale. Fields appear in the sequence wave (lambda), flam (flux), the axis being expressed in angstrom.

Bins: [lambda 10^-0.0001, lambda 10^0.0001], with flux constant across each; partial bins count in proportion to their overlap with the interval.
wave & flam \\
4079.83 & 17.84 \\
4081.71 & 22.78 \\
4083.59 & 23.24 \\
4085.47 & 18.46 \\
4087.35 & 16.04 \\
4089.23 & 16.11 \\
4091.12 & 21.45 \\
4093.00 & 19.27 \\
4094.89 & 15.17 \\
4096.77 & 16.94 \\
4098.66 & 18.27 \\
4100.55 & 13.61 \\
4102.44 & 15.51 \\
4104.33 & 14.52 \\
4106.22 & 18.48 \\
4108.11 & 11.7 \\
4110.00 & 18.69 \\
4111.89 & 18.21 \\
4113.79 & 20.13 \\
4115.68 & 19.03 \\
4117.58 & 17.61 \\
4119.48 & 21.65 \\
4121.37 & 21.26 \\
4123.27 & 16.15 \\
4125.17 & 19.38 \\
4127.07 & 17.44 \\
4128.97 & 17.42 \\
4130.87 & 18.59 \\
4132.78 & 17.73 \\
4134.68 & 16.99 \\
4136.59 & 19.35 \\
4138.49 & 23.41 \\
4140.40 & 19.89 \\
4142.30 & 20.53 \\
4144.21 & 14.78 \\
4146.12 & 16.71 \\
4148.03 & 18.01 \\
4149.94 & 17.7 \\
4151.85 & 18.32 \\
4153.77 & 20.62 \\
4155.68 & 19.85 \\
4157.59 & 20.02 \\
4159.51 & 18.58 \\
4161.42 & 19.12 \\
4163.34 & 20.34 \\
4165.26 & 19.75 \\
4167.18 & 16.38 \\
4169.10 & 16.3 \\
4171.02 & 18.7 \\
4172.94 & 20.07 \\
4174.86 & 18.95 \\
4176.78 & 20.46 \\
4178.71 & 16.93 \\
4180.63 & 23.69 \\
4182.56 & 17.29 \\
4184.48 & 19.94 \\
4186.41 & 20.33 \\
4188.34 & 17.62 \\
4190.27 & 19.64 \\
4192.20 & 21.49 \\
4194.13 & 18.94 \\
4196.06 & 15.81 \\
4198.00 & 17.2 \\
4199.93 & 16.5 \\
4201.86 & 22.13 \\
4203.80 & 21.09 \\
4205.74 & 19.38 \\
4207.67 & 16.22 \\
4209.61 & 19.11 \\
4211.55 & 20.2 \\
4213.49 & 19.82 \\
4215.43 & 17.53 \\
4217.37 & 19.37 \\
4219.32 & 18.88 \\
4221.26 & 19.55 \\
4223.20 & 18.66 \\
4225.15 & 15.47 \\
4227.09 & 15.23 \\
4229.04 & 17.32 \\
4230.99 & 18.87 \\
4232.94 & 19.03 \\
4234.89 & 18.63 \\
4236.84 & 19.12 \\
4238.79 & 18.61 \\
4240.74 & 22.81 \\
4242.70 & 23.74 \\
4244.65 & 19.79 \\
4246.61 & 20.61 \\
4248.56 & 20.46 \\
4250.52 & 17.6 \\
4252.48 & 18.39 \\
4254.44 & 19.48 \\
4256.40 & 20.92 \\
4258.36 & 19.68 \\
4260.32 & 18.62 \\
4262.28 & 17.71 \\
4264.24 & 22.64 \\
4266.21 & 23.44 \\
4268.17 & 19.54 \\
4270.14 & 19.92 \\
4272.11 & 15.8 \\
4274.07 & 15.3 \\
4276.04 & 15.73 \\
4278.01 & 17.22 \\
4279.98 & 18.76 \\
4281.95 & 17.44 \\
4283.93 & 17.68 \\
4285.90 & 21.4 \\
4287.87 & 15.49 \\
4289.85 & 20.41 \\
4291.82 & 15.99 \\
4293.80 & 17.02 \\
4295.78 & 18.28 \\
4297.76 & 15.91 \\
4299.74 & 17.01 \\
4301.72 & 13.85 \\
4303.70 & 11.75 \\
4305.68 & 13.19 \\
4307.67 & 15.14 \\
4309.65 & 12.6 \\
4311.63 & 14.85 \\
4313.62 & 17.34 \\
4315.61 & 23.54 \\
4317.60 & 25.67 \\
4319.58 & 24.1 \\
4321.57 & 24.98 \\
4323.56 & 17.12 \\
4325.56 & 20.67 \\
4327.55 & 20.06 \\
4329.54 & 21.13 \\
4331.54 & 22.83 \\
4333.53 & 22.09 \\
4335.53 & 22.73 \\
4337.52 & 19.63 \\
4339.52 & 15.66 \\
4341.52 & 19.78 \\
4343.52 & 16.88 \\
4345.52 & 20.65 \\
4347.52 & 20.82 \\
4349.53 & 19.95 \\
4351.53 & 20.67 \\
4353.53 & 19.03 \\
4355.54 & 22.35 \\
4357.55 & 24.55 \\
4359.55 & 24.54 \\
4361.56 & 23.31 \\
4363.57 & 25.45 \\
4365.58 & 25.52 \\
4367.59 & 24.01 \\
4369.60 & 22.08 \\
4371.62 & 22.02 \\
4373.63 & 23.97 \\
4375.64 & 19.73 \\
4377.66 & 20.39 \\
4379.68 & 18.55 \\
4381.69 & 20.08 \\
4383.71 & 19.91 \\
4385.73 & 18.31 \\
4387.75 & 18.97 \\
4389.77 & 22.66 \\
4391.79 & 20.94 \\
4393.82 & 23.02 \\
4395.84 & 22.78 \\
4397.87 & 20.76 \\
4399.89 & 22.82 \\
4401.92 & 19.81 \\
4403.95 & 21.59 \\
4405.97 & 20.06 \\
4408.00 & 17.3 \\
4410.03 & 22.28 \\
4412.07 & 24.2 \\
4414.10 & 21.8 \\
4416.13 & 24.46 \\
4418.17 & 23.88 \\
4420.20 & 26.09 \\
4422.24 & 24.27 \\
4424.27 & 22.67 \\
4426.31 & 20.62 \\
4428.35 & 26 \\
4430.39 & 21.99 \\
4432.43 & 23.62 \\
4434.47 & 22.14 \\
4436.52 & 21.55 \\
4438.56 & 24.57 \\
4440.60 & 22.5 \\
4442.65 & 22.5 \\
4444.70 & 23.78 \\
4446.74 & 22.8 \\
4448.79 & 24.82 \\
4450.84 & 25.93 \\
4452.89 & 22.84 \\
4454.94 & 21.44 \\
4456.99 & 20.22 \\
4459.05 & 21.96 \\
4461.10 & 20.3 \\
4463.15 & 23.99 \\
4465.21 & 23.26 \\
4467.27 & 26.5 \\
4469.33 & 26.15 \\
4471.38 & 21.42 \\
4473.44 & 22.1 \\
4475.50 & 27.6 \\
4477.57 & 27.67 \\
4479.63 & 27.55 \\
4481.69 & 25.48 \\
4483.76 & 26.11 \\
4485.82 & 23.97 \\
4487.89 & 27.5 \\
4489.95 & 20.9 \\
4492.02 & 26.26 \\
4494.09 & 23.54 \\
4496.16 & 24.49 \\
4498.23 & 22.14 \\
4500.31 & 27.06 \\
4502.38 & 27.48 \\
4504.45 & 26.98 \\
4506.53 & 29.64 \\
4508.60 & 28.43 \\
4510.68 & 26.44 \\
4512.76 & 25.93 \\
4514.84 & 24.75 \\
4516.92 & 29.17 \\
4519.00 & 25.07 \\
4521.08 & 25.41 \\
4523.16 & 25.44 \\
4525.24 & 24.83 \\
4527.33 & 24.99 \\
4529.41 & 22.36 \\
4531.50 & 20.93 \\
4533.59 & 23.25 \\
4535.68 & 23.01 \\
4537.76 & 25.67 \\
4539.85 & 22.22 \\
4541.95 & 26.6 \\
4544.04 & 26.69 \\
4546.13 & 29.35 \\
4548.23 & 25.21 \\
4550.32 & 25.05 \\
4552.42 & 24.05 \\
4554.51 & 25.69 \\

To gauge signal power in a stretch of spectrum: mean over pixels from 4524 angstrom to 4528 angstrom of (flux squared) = 621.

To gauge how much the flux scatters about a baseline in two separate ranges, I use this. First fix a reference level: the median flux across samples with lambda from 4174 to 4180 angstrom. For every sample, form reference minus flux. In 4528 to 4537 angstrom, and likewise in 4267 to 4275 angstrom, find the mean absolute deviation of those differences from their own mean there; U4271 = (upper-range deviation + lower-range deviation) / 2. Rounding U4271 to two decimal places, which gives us 1.42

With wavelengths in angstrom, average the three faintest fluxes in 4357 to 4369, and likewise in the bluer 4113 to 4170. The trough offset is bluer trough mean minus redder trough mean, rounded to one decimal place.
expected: -8.2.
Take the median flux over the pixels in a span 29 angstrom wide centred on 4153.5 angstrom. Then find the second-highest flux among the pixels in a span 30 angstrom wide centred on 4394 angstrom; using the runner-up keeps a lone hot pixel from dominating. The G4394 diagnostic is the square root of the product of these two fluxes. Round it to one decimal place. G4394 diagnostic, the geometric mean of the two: 20.9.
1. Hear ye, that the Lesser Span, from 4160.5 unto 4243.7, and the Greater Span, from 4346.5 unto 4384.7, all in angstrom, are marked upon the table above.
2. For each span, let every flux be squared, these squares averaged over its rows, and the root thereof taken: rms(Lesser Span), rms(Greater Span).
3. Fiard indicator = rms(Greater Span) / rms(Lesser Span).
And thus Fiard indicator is 1.16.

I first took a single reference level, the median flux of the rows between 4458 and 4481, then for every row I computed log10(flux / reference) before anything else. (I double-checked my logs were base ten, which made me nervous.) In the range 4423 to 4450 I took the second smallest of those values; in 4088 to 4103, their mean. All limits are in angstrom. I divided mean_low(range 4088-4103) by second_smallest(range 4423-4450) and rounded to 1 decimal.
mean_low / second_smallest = 3.3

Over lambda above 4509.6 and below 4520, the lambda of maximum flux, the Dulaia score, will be 4516.92 angstrom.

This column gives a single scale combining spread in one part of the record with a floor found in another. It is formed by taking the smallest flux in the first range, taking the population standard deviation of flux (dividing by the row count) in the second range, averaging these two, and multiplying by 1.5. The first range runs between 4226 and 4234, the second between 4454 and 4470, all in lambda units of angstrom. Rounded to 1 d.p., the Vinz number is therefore 13.1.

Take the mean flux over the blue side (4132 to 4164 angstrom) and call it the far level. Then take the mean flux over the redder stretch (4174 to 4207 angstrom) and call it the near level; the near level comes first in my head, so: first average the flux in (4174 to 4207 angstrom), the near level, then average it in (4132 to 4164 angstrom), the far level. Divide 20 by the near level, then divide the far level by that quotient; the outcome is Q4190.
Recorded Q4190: 18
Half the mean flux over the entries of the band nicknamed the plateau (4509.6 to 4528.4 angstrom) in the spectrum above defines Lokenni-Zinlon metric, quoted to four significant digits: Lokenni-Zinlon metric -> 12.89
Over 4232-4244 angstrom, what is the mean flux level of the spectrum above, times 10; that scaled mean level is 203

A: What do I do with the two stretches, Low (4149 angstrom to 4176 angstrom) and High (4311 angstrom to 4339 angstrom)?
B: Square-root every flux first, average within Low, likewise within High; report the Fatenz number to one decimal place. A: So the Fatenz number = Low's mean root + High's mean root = 8.9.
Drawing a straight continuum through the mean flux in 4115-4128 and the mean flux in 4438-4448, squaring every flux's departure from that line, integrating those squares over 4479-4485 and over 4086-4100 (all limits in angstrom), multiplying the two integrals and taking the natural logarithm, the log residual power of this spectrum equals 8.1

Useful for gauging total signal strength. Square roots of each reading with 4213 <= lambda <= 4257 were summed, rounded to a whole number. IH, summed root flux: 100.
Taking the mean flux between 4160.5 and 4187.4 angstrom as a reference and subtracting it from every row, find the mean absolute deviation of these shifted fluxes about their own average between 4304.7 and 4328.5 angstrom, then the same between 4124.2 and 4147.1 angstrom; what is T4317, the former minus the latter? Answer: 2.4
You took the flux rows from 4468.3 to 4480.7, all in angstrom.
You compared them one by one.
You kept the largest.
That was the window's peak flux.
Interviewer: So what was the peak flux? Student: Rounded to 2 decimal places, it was 27.67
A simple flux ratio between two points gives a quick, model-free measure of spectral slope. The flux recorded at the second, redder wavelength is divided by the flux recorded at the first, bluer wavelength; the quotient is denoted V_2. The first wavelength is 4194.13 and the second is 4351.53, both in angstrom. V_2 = 1.1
